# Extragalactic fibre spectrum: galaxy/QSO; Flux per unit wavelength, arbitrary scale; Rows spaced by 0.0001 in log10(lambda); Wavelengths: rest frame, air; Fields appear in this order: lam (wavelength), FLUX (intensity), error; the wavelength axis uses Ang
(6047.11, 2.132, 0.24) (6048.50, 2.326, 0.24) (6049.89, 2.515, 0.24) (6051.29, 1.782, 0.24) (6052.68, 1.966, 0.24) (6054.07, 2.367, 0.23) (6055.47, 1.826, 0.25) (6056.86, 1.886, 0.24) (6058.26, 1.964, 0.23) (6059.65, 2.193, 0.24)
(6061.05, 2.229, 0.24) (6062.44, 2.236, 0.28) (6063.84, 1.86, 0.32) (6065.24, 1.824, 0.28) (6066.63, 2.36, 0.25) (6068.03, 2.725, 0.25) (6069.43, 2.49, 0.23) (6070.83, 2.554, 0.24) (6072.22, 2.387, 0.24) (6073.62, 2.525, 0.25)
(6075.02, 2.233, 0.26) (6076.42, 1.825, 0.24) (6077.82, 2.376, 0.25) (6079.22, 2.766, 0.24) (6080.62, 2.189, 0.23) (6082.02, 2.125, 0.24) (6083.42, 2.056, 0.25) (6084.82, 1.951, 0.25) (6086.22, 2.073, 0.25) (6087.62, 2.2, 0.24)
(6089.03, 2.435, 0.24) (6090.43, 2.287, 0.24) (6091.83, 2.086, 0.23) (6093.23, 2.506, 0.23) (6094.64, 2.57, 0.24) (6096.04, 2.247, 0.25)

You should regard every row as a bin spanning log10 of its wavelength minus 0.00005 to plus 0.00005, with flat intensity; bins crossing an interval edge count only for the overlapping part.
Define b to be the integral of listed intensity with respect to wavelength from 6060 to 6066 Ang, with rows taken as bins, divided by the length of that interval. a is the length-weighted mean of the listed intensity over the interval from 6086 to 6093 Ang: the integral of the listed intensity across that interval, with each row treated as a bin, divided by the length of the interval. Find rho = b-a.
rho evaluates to -0.20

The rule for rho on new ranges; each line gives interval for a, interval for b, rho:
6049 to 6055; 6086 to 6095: 0.16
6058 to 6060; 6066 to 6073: 0.42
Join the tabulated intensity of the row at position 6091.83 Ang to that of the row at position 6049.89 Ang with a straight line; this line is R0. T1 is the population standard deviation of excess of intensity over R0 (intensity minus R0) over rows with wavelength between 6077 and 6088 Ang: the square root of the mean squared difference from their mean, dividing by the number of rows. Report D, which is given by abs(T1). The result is 0.22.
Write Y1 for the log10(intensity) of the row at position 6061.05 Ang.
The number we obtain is 0.35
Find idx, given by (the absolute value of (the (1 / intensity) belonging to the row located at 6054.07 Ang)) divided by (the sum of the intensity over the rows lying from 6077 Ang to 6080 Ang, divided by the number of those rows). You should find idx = 0.164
